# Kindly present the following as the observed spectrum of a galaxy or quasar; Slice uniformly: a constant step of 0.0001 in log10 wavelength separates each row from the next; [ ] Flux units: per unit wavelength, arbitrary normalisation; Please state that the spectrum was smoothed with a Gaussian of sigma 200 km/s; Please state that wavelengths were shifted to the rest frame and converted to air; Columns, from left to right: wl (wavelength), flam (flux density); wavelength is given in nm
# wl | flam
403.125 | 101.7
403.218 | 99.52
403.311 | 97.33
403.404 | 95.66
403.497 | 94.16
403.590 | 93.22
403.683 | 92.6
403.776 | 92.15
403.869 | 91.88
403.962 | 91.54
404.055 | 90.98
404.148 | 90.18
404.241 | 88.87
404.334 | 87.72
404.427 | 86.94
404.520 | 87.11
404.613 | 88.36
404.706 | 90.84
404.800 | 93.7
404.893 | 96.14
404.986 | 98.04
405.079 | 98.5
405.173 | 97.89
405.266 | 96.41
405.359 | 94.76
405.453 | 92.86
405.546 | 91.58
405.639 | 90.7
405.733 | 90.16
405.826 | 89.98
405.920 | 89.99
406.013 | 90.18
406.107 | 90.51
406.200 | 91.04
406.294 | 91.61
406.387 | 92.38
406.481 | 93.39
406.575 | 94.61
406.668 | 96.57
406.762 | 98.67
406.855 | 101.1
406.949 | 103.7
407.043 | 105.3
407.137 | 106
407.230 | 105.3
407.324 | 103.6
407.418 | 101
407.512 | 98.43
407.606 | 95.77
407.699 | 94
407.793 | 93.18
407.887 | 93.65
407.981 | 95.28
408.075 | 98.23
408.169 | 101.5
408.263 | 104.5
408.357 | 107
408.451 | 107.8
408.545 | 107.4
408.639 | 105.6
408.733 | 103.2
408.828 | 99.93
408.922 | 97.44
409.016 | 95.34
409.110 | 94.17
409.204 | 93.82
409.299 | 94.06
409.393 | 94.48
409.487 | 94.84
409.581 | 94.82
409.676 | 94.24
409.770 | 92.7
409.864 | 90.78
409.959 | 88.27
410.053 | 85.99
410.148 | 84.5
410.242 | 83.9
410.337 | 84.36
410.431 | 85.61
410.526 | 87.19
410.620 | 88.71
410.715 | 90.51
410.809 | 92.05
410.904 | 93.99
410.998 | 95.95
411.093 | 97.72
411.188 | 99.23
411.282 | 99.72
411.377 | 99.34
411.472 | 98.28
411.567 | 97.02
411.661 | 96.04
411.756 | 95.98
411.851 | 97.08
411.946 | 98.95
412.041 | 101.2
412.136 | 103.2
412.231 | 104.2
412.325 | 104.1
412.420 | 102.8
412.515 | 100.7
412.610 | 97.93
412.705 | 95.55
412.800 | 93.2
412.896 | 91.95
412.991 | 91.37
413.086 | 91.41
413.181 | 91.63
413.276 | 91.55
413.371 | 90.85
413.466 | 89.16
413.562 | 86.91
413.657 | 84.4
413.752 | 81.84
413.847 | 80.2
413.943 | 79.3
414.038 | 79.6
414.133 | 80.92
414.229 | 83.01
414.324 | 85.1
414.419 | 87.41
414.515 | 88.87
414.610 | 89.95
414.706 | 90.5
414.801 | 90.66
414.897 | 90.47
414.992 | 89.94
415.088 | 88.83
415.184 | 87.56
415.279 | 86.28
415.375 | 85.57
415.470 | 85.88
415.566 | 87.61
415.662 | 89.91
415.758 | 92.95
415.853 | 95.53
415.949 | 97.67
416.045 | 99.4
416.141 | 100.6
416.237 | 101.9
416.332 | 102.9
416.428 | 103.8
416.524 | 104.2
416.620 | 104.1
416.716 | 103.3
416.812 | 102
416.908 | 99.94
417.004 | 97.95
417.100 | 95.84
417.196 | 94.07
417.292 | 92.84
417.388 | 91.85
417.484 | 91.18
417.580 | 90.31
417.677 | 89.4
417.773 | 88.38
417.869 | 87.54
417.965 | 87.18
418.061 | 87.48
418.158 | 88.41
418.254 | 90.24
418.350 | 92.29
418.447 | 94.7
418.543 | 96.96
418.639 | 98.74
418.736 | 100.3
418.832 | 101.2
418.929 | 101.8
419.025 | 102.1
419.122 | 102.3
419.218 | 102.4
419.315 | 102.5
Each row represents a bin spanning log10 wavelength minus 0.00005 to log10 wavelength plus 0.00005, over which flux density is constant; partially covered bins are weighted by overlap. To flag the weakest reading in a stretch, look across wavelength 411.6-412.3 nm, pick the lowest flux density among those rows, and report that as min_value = 95.98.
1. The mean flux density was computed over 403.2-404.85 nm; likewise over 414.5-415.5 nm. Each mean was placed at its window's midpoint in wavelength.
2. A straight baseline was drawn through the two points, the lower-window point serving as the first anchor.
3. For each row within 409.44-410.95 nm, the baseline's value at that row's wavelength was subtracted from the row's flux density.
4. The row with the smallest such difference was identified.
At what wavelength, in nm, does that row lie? 410.242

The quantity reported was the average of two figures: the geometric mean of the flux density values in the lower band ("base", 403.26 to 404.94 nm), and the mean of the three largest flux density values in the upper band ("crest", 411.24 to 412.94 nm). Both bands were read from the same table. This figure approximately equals 98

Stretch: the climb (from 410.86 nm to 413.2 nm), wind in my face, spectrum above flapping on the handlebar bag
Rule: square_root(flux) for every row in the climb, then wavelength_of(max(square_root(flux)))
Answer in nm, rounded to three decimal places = 412.231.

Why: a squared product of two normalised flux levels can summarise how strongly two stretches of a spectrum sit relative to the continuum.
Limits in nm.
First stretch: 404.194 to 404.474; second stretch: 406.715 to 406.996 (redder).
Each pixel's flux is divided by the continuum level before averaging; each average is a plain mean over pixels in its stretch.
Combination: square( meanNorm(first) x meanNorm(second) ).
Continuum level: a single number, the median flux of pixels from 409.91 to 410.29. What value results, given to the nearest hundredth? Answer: 1.50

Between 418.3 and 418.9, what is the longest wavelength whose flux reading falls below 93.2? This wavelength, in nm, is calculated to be 418.350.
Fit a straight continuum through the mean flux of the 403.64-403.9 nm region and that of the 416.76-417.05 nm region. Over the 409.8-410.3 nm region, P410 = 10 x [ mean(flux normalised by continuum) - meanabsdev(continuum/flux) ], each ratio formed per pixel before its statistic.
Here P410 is 8.7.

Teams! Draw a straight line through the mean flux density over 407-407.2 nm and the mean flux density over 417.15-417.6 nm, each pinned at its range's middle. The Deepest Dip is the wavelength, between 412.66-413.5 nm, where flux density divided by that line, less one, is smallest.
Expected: 413.466 nm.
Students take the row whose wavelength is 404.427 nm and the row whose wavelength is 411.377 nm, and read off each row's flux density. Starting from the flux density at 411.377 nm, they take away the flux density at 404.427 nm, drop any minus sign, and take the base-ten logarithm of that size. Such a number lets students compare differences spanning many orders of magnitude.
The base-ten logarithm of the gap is 1.1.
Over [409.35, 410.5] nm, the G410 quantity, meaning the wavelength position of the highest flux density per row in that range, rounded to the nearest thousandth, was 409.487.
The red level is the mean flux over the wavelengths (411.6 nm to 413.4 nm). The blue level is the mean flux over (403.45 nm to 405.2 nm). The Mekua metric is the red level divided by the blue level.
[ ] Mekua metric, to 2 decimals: 1.05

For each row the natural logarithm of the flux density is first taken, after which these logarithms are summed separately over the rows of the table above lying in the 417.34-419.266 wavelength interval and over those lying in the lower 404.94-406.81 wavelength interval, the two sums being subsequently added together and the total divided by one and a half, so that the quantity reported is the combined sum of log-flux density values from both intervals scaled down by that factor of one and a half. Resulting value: 121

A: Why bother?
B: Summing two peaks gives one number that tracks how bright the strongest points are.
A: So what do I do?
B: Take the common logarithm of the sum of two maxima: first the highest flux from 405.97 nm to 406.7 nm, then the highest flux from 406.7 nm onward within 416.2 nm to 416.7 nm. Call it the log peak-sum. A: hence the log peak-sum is 2.30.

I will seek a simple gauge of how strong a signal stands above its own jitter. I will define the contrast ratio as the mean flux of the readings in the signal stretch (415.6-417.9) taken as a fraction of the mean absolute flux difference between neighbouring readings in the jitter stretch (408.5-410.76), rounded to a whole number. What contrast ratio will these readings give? 69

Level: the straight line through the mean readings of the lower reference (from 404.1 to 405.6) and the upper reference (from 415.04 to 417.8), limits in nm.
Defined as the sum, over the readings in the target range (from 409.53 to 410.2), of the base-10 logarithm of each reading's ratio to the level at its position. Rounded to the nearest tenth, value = -0.1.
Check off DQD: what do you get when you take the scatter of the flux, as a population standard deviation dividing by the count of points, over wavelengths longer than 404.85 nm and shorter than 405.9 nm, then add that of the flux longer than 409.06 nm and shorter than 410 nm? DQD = 5.2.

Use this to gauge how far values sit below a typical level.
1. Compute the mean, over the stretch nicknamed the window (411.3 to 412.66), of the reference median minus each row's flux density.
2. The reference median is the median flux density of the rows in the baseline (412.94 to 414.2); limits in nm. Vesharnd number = -13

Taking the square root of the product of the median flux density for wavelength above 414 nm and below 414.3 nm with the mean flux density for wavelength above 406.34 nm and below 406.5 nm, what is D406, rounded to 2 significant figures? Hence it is 87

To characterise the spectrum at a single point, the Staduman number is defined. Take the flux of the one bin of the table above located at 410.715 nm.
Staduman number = 90.51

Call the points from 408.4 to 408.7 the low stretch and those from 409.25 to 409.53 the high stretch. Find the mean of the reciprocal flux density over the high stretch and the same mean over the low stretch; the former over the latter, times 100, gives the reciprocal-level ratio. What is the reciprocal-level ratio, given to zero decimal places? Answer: 113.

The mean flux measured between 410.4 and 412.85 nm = 97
